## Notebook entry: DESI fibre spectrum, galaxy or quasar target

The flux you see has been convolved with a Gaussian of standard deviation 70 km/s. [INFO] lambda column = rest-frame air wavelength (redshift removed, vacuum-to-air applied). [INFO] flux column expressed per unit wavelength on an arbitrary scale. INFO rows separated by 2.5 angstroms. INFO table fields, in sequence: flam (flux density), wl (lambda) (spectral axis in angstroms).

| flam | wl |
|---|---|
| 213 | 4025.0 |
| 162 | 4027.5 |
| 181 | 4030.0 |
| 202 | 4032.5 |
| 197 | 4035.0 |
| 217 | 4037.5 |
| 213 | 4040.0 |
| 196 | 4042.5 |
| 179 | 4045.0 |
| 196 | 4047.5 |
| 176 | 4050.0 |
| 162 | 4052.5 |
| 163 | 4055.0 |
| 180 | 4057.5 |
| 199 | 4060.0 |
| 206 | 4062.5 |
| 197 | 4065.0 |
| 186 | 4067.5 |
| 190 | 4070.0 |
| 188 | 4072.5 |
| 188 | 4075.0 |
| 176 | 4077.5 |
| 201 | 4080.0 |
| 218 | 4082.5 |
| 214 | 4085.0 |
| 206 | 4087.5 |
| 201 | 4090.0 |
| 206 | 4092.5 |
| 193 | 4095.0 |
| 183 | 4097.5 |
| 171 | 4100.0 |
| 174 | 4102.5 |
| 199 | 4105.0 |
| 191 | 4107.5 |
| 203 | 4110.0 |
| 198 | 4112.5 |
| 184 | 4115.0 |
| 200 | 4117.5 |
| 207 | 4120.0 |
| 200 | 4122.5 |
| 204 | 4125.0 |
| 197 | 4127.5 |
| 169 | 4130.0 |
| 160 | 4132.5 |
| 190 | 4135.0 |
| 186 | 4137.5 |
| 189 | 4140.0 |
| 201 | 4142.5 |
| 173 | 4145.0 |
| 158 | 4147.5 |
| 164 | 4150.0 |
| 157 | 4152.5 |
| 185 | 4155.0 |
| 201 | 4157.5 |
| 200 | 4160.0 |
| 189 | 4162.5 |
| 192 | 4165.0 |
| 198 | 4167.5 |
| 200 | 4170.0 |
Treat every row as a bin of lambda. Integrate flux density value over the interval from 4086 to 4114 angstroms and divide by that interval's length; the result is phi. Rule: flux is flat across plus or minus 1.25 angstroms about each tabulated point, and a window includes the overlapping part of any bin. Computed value 193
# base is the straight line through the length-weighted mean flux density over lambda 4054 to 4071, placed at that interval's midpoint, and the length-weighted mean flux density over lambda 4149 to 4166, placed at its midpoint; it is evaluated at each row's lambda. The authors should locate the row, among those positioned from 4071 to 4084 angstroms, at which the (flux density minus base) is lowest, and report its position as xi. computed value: 4077.5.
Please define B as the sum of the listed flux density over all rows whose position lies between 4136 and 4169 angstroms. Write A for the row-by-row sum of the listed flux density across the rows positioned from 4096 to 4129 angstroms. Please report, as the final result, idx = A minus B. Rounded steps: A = 2511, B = 2393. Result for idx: 118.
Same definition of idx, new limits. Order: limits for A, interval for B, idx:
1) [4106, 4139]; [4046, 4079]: 82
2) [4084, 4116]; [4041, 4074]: 105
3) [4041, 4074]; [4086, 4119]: -91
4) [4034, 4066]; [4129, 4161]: 148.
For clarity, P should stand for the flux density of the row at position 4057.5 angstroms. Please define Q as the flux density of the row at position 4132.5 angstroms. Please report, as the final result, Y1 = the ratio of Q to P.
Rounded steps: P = 180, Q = 160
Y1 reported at 0.89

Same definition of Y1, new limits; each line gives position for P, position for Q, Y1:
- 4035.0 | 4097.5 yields 0.93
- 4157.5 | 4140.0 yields 0.94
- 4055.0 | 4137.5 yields 1.14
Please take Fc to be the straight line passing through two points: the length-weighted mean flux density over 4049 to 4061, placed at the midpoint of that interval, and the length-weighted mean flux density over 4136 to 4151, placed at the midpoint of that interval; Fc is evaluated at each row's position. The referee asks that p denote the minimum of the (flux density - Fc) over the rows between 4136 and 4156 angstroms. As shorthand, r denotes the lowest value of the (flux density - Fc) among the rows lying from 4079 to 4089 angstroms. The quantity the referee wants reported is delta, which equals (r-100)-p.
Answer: -53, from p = -22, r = 25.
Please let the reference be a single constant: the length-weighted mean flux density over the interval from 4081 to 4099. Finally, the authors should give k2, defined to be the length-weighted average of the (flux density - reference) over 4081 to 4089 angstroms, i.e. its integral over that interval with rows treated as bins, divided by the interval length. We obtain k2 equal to 9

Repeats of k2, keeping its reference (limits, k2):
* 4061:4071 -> -8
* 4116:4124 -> -1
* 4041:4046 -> -13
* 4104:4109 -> -7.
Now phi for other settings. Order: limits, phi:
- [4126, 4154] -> 177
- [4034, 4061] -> 189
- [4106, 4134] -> 192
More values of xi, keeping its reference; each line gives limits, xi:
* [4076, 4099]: 4077.5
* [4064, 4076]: 4067.5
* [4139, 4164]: 4152.5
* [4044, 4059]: 4052.5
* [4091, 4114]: 4100.0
